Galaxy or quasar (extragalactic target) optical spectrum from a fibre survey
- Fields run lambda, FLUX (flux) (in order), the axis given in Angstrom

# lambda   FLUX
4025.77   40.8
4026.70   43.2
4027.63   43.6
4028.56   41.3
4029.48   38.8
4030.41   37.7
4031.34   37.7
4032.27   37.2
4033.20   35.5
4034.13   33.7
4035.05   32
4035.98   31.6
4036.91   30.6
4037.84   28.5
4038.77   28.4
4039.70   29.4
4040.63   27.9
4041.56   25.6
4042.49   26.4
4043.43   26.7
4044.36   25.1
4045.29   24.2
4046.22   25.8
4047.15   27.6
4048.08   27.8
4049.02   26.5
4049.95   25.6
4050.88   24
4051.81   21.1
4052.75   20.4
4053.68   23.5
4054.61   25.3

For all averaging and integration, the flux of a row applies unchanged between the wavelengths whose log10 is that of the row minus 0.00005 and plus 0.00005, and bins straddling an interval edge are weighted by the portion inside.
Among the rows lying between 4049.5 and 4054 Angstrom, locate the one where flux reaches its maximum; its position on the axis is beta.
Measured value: 4049.95 Angstrom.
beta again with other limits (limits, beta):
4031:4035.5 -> 4031.34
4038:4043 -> 4039.70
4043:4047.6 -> 4047.15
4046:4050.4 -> 4048.08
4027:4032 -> 4027.63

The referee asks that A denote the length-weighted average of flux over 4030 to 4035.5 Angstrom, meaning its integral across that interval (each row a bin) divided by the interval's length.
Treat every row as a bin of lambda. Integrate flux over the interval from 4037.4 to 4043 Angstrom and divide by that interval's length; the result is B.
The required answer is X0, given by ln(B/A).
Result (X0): -0.25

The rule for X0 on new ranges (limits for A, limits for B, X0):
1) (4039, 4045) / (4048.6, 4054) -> -0.13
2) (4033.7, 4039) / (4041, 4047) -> -0.18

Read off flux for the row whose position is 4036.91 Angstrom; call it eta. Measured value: 30.6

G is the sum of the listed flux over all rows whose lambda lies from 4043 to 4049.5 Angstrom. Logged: 184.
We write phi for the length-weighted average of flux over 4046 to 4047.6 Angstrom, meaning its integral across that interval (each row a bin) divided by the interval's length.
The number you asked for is 26.9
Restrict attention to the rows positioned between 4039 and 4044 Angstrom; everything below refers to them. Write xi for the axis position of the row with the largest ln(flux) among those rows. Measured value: 4039.70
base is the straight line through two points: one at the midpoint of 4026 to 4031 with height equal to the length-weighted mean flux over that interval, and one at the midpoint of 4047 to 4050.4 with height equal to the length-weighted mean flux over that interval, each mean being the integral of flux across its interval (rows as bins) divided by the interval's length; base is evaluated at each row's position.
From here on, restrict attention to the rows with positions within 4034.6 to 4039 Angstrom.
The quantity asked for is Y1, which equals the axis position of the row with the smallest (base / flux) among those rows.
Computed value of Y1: 4035.98 Angstrom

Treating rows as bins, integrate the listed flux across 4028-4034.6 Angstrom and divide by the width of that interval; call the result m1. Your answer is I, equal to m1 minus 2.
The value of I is 35.5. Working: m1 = 37.5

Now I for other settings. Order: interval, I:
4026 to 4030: 39.6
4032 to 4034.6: 33.4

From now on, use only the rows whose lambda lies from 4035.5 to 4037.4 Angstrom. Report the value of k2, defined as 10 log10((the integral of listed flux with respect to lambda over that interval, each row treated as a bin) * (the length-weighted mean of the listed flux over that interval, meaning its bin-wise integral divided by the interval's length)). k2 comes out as 33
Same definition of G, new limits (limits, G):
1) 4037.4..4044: 193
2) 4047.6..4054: 169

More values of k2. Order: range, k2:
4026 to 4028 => 36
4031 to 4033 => 34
